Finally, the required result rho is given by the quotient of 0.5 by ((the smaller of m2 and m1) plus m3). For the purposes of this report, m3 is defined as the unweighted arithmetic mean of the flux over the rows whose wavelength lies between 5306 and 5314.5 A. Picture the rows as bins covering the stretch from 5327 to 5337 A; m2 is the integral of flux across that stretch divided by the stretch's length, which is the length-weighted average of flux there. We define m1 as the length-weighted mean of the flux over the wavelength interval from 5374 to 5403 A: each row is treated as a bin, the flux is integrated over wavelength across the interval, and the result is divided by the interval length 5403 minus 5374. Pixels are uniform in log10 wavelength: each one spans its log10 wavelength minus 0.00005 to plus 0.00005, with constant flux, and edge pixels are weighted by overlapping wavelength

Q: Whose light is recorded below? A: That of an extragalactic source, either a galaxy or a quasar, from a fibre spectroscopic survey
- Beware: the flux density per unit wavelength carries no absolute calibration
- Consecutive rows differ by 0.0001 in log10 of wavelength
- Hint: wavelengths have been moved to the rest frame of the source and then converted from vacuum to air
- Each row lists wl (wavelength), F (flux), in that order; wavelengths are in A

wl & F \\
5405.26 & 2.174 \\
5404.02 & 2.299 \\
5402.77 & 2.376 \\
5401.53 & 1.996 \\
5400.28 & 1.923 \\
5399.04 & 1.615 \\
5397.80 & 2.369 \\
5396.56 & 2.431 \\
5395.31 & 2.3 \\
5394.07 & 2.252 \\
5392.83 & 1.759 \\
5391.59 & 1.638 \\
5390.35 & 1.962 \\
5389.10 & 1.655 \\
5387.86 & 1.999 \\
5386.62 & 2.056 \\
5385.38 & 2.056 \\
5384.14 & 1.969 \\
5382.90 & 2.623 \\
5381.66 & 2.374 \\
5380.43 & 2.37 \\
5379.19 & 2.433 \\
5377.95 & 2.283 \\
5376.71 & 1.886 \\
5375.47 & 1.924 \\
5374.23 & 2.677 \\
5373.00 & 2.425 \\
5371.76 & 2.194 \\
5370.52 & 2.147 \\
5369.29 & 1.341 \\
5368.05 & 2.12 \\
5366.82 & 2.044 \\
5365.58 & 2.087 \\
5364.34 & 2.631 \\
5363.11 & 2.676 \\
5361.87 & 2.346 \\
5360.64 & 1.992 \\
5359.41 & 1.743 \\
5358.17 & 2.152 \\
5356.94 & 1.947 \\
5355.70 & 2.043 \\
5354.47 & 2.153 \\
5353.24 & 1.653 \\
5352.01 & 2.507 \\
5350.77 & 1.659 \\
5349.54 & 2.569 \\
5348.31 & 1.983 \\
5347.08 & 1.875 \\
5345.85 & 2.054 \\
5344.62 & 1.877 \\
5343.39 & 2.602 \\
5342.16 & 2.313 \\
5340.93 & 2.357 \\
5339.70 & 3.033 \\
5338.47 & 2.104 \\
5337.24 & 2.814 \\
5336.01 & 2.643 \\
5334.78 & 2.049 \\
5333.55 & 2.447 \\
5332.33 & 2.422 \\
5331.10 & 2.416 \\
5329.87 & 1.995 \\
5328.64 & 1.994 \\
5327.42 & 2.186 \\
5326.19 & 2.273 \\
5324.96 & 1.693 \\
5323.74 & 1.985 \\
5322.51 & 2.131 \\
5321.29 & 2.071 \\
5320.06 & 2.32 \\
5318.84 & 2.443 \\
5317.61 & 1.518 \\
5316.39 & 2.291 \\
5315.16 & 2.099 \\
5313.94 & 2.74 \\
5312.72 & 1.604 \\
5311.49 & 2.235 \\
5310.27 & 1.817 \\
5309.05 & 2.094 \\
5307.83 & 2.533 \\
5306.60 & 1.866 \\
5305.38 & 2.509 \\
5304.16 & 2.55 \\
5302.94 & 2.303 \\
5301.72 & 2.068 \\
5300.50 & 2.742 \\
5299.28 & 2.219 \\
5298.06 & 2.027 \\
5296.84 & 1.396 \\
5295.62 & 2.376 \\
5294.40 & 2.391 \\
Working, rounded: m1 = 2.11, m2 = 2.29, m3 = 2.13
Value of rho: 0.118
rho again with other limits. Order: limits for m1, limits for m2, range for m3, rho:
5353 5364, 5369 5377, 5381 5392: 0.121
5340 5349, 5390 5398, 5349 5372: 0.119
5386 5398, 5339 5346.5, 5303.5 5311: 0.117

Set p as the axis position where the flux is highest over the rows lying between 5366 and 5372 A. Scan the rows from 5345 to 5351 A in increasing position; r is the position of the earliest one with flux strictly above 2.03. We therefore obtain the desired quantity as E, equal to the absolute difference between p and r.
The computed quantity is 25.9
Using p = 5371.76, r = 5345.85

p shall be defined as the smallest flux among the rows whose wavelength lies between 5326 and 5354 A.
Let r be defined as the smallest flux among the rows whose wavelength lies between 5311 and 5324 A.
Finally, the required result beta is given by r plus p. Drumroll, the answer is 3.17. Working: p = 1.653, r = 1.518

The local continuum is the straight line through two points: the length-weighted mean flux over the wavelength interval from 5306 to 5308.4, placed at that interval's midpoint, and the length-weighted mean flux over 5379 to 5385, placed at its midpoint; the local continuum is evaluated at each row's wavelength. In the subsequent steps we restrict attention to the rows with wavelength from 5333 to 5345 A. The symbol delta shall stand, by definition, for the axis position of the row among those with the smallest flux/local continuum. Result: 5344.62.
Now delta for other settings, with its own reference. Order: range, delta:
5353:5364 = 5353.24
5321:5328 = 5324.96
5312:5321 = 5317.61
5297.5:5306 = 5298.06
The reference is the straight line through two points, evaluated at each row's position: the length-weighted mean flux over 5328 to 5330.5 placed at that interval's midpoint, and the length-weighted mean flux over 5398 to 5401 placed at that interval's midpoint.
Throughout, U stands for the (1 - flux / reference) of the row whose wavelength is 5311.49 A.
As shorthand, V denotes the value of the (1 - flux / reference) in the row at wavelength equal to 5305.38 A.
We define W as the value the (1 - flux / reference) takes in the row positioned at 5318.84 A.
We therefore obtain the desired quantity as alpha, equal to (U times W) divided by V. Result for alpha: -0.1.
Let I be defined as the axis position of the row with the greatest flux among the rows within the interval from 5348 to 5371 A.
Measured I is 5363.11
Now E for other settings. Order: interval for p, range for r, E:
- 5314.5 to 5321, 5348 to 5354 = 30.7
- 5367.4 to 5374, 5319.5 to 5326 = 52.9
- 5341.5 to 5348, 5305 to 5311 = 38.0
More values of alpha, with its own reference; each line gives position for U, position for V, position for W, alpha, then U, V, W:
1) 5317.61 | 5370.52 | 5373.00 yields 0.6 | 0.25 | -0.12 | -0.27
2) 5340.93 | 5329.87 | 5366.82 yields 5.6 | -0.19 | 0.00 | -0.06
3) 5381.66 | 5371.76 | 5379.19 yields -0.5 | -0.25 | -0.15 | -0.28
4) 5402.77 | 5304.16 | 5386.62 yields -0.1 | -0.28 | -0.24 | -0.09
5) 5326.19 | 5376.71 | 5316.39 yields 1.7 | -0.13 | 0.01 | -0.13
